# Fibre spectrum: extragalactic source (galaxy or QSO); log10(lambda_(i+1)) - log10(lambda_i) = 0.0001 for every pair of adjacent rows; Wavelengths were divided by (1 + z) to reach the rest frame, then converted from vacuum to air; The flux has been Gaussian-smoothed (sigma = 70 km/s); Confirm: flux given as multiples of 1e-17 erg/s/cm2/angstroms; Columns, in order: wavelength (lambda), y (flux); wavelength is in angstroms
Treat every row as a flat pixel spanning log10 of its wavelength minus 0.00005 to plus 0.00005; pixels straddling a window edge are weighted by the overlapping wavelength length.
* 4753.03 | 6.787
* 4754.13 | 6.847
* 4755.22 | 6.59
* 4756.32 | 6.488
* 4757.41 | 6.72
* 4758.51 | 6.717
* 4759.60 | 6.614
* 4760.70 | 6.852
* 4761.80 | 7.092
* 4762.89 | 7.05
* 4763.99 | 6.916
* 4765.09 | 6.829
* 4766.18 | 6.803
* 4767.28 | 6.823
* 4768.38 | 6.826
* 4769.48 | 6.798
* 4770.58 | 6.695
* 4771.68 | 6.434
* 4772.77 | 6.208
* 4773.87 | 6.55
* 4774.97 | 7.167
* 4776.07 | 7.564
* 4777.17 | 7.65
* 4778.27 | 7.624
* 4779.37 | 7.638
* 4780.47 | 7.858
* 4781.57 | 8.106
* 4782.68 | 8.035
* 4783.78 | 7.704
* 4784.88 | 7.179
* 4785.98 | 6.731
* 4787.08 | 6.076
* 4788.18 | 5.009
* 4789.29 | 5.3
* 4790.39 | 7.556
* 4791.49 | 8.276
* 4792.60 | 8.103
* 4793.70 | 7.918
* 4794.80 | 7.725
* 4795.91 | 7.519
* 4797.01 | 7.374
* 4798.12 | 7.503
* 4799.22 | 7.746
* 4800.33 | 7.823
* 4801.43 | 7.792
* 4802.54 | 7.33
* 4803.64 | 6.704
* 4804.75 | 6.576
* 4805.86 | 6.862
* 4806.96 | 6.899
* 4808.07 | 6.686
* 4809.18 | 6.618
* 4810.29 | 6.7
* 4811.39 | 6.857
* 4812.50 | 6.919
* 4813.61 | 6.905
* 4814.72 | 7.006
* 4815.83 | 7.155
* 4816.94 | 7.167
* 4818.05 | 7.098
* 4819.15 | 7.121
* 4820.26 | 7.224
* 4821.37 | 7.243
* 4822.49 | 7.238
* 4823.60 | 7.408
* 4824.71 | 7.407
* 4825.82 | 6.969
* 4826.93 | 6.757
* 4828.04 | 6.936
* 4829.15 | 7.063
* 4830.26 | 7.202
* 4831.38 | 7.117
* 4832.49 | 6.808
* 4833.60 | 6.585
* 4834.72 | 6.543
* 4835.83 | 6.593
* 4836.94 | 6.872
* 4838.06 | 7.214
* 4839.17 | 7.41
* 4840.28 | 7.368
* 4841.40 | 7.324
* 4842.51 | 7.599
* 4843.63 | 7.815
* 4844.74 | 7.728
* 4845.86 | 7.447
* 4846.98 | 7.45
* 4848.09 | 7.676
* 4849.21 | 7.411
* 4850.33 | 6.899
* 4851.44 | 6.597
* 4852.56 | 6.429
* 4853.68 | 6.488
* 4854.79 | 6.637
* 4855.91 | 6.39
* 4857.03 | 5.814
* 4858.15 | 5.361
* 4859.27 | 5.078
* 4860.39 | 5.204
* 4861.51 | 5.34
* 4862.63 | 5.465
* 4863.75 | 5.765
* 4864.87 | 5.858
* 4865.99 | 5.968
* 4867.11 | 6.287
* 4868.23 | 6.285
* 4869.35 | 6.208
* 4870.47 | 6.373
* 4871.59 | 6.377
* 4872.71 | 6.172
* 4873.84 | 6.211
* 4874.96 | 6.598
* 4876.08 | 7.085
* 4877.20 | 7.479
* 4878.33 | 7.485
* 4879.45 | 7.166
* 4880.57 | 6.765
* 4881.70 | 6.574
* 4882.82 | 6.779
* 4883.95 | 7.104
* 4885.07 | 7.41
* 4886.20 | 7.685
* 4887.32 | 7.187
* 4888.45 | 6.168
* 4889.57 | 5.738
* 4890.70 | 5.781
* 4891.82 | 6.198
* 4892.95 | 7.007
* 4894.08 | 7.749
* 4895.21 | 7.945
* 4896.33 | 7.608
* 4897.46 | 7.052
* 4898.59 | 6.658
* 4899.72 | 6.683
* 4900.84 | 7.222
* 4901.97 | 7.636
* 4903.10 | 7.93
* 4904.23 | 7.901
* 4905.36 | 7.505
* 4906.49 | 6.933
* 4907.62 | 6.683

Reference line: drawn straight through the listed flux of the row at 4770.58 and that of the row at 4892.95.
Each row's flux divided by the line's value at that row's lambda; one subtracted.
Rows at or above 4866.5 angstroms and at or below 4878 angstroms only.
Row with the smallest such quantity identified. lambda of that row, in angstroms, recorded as 4872.71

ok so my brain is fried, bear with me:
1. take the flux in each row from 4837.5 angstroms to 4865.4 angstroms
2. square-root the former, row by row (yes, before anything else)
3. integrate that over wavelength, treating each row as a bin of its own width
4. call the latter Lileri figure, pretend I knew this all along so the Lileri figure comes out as 71.7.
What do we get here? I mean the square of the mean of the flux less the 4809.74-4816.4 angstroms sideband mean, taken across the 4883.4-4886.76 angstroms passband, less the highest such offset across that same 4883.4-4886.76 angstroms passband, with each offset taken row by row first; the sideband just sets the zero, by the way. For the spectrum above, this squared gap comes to 0.081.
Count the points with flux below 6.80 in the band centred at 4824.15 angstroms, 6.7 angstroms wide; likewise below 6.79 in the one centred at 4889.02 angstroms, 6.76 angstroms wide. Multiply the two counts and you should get 4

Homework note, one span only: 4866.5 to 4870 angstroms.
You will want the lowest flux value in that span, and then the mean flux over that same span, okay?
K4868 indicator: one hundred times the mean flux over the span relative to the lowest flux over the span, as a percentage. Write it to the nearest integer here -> 101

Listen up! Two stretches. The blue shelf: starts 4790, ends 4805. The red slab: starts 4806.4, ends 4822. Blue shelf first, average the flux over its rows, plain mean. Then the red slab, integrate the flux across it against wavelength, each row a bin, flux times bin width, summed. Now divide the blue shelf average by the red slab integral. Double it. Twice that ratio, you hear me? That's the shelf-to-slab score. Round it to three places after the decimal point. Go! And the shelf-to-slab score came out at 0.140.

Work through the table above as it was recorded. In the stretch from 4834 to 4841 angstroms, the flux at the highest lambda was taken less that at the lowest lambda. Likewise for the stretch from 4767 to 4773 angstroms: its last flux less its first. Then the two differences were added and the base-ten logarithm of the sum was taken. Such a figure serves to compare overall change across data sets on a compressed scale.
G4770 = -0.68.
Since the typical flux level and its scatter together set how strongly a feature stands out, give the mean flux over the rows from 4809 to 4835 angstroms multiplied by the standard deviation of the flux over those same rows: 1.7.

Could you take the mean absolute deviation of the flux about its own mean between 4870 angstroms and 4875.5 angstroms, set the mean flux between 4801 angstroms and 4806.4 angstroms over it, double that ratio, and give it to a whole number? 114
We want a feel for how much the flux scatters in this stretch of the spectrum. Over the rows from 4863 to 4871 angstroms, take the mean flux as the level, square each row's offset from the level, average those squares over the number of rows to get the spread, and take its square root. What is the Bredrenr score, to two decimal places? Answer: 0.22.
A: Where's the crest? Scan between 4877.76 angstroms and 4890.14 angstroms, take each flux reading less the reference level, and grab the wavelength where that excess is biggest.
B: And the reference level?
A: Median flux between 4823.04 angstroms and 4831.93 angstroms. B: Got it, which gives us 4886.20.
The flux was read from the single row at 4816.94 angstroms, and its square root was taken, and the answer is 2.68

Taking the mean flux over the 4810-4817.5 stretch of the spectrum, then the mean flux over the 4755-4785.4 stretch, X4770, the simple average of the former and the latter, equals 7.01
